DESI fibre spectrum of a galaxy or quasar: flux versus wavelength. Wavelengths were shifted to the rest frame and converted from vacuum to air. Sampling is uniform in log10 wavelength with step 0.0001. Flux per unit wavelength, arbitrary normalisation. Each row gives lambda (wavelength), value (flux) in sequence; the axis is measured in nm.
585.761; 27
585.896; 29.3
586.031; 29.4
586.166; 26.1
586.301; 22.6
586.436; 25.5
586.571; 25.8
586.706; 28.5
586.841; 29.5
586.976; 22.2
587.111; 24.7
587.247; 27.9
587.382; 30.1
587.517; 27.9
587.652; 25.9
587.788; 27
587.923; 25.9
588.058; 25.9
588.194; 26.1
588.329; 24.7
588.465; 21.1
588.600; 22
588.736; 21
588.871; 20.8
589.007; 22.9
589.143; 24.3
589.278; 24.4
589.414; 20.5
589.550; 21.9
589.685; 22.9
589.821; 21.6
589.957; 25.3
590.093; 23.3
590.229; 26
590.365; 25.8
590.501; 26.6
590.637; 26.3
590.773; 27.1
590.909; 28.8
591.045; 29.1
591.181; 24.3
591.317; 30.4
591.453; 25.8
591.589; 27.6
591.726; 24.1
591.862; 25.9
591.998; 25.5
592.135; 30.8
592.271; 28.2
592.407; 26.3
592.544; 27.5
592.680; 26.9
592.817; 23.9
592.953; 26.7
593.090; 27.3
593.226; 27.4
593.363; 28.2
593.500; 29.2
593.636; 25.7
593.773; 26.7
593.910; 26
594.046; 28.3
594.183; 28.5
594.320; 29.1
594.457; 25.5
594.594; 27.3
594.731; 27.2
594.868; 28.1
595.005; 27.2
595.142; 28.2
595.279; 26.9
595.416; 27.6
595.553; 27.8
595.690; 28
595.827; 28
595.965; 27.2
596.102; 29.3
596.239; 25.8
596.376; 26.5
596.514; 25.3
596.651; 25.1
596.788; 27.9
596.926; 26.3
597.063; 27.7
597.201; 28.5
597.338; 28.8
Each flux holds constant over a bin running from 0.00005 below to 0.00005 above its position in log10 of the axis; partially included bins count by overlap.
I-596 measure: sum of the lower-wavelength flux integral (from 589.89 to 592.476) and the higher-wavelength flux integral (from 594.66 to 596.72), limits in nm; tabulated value 125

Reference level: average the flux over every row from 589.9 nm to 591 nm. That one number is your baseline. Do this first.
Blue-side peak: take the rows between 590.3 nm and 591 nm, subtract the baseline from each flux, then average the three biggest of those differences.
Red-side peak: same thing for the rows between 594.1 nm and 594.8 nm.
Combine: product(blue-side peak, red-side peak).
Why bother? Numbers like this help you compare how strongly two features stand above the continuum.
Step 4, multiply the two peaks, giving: 3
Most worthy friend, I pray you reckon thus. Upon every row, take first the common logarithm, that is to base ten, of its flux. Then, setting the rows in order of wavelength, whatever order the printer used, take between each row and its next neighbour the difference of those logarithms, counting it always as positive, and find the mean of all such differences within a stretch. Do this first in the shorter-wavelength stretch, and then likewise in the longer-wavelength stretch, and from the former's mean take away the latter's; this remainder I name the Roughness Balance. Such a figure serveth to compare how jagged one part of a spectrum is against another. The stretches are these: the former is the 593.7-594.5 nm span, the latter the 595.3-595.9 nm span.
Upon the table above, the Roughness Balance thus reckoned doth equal 0.021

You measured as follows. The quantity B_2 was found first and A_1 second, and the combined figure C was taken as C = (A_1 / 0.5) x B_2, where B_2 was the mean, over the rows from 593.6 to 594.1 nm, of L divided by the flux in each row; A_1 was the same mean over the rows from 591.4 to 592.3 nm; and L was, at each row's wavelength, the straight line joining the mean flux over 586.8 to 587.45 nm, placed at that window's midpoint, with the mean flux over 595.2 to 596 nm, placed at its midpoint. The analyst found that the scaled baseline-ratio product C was 2.10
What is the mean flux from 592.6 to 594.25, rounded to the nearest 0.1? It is 27.1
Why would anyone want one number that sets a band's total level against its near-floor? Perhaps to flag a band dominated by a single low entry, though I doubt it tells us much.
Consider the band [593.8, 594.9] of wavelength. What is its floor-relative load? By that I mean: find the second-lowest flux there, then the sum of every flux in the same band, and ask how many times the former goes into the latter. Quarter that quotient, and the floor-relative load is 2.12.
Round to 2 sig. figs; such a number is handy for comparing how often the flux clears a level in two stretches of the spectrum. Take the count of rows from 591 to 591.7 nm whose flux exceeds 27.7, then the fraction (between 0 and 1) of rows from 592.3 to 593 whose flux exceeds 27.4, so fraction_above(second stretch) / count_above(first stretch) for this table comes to 0.10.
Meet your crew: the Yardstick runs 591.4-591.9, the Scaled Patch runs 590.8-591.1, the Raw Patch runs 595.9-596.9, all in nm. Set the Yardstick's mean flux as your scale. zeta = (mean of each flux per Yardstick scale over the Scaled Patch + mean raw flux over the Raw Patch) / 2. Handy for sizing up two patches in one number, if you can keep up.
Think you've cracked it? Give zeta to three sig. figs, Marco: 13.9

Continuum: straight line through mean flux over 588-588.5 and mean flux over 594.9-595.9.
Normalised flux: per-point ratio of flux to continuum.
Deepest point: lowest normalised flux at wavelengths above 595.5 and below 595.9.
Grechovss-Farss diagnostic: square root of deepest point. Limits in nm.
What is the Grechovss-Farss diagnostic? 1.00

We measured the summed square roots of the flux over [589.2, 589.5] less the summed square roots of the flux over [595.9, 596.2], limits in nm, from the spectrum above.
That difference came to -1.2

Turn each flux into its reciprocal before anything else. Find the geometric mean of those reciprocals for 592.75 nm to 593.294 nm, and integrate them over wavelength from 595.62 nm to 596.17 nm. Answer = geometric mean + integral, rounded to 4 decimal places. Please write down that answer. 0.0576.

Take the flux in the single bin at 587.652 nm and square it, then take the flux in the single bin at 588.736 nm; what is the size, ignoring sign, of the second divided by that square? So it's 0.031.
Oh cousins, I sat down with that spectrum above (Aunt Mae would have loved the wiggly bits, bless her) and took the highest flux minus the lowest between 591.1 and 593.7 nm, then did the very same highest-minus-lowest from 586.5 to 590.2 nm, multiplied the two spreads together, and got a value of 66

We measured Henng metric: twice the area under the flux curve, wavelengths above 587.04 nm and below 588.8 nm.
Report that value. 89.4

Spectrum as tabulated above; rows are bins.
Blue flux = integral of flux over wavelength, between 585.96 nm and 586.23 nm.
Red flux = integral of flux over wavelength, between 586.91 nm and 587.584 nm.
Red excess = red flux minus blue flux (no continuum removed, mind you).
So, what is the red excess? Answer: 10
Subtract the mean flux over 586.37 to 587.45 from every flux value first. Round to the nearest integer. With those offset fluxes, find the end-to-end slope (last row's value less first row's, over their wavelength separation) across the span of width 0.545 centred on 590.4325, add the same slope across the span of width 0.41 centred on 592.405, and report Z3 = -2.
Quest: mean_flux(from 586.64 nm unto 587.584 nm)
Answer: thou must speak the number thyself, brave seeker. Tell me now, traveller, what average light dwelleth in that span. 27.3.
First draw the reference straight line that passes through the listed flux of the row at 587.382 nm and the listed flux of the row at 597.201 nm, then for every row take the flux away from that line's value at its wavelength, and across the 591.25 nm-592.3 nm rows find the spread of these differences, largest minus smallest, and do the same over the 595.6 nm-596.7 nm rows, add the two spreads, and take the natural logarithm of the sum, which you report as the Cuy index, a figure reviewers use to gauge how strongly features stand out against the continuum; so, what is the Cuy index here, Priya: 2.39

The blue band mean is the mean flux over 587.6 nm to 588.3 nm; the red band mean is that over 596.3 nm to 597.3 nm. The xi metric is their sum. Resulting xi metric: 52.9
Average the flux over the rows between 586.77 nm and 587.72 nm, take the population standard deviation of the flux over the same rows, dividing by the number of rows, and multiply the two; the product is 70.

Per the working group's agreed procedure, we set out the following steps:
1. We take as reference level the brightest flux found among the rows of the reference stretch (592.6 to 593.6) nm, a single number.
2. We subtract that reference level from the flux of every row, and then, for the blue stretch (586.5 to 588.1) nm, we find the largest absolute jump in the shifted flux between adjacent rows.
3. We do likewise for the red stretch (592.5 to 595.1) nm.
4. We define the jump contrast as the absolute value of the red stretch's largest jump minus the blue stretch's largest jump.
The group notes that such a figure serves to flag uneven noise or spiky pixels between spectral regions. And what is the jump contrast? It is 3.7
